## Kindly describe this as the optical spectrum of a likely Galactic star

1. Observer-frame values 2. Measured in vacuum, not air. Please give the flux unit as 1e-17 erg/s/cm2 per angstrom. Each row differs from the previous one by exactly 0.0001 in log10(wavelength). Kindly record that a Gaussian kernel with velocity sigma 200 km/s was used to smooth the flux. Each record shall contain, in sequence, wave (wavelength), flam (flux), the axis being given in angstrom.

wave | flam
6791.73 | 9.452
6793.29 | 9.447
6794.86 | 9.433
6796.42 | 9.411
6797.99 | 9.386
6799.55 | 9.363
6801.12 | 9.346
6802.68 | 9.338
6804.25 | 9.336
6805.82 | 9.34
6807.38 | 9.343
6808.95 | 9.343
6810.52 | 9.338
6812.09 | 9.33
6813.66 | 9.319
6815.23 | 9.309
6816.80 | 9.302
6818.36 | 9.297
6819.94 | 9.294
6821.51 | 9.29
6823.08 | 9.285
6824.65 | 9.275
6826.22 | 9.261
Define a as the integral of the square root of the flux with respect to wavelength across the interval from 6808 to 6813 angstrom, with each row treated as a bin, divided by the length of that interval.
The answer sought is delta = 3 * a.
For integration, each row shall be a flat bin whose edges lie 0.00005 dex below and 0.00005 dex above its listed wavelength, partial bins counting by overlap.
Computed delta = 9.15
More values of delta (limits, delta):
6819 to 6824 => 9.13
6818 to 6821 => 9.12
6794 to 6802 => 9.19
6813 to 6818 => 9.17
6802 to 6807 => 9.17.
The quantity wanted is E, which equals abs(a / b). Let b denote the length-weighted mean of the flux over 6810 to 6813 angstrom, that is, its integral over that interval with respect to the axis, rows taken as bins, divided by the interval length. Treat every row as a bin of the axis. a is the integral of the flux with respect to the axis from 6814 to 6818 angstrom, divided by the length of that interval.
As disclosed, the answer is 1.00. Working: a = 9.33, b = 9.32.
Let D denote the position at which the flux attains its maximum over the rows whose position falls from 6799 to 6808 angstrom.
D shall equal 6799.55 angstrom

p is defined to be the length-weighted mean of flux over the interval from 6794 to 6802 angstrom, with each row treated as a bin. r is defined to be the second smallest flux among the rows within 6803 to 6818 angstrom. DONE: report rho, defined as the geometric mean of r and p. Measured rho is 9.35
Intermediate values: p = 9.390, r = 9.309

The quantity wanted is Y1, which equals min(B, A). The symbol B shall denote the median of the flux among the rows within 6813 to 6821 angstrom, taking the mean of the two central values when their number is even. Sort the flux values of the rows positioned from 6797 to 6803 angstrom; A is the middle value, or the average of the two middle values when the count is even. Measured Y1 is 9.30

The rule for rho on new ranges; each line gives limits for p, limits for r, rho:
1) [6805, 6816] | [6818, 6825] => 9.31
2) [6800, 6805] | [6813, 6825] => 9.31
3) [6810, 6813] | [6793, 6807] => 9.33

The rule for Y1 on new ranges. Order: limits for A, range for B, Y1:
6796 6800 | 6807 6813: 9.34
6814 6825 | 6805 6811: 9.29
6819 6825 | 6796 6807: 9.29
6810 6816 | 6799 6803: 9.32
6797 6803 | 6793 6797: 9.35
